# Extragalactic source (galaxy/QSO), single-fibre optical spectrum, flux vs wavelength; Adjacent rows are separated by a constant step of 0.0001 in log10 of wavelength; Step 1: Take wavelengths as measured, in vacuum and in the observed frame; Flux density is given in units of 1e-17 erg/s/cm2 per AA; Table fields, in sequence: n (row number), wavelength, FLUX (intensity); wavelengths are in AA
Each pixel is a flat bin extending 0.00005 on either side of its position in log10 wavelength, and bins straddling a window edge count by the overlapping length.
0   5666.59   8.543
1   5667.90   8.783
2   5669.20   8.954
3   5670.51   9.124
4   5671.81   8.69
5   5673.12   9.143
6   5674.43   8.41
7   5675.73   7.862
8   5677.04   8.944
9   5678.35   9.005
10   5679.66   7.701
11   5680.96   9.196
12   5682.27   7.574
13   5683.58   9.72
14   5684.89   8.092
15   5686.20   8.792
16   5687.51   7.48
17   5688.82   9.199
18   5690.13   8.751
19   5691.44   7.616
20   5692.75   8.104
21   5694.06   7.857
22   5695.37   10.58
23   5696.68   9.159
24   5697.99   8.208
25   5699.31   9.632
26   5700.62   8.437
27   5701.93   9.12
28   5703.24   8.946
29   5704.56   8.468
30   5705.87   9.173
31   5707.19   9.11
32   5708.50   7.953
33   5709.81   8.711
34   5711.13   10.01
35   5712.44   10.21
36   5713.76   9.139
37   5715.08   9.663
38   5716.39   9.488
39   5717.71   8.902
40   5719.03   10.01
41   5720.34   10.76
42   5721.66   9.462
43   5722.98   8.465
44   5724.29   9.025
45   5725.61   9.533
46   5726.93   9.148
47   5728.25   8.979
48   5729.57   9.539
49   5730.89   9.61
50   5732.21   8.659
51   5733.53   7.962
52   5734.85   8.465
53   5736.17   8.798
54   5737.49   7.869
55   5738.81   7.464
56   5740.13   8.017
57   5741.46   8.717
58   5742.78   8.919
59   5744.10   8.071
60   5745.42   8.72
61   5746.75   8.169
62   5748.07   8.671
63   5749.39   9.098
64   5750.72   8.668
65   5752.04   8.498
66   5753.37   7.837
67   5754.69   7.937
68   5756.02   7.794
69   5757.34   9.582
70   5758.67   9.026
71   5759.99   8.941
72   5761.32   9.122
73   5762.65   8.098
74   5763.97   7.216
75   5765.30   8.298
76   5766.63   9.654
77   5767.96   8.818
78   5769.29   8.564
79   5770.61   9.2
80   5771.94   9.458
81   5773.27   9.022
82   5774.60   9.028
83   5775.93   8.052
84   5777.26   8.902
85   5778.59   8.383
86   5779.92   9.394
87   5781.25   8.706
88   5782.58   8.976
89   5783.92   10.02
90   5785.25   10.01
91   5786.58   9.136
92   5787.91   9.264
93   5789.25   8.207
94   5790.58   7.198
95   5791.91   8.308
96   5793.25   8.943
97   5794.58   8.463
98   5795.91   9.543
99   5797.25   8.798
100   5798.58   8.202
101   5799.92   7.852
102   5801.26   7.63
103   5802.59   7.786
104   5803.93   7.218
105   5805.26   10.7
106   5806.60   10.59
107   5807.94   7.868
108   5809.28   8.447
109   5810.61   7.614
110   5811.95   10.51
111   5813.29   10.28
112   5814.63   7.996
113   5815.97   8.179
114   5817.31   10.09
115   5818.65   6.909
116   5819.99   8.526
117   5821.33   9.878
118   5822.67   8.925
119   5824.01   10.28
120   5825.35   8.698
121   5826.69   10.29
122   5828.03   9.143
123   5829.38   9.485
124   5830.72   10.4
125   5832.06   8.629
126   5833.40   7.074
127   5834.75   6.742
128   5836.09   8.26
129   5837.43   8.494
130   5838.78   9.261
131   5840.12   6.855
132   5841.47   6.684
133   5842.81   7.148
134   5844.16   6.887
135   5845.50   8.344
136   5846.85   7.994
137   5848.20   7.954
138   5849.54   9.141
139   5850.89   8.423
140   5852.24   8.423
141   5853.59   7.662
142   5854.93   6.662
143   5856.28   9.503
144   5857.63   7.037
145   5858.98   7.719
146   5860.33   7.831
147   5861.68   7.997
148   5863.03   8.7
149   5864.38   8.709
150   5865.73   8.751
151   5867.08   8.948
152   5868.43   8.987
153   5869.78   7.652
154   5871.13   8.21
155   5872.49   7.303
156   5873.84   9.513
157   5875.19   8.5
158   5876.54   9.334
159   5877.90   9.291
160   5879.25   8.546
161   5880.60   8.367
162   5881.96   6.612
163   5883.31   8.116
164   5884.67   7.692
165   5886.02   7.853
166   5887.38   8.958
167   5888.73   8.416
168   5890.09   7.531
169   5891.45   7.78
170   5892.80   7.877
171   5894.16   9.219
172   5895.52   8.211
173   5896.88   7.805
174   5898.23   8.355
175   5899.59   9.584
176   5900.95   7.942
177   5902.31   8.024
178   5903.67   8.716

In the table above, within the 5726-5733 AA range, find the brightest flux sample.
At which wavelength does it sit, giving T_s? 5730.89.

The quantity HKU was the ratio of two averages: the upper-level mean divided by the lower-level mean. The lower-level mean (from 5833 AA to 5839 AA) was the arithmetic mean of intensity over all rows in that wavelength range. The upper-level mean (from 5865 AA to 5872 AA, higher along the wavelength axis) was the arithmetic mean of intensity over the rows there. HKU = 1.07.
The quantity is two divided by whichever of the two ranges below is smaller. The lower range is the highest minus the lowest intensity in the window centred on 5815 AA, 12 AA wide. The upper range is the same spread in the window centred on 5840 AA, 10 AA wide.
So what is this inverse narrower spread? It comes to 0.78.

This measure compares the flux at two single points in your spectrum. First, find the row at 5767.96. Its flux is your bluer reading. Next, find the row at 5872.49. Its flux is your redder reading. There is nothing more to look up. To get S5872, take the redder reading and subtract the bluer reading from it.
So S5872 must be -1.5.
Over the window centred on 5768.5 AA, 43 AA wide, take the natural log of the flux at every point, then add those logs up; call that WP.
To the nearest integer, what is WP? 70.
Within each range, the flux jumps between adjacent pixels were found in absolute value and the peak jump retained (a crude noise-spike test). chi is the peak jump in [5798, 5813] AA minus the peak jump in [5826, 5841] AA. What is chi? 1.1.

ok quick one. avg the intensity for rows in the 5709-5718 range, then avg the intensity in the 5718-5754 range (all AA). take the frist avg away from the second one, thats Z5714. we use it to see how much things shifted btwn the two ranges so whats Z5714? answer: -0.66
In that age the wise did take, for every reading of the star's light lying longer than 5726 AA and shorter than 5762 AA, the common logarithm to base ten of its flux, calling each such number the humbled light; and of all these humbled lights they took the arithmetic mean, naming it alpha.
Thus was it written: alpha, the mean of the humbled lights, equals 0.934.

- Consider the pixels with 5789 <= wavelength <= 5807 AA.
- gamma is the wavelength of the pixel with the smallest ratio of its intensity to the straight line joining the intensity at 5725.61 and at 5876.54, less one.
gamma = 5790.58 AA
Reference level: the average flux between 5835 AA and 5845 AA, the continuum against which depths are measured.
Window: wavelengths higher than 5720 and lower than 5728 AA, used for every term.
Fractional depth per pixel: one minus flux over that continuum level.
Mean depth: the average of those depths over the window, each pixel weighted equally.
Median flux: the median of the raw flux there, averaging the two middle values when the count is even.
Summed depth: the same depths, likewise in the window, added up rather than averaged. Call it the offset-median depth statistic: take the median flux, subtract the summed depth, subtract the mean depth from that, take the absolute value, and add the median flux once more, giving 20.2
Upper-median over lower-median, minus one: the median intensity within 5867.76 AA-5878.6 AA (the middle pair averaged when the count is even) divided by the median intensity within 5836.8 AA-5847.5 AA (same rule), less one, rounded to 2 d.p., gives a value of 0.15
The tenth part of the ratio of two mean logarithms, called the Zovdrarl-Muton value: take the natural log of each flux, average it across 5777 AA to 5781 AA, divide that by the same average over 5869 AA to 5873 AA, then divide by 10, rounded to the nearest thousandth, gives 0.107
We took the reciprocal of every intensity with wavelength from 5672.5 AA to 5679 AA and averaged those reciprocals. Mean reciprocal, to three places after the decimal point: 0.116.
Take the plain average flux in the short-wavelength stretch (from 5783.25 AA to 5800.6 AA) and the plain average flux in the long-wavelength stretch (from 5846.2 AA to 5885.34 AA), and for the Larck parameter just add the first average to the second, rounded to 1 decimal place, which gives 17.0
